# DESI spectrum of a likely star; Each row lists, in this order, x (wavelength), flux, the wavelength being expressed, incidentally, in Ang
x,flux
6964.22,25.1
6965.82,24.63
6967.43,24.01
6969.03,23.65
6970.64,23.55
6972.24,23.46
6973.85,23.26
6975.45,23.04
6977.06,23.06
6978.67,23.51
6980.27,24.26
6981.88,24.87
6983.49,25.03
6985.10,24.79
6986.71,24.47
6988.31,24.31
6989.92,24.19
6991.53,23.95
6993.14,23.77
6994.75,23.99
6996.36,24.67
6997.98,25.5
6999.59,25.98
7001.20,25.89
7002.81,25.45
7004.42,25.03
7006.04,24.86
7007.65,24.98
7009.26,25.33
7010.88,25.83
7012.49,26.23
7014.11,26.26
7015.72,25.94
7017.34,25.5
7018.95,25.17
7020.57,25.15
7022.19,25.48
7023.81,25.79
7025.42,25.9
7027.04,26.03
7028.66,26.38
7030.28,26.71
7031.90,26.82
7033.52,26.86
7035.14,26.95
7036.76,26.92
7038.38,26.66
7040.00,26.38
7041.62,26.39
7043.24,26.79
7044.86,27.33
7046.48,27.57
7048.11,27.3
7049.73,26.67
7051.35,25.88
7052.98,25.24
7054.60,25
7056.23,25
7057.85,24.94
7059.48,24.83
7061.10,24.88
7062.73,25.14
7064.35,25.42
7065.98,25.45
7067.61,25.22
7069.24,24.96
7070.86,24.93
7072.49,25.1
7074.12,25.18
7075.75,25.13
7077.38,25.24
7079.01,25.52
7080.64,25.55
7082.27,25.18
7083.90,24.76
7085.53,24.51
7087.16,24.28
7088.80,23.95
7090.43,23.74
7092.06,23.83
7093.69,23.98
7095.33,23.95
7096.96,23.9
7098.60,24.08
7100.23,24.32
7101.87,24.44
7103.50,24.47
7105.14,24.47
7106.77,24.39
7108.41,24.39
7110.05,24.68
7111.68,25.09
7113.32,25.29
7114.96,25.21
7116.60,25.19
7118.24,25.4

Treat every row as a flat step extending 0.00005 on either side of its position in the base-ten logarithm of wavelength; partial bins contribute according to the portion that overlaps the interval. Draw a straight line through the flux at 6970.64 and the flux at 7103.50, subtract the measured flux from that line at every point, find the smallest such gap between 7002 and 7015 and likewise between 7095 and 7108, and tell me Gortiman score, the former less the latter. -2.4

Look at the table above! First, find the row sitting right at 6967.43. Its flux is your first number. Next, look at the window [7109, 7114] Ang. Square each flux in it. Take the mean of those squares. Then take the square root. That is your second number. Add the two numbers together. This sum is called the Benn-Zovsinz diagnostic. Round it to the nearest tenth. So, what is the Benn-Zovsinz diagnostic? 49.0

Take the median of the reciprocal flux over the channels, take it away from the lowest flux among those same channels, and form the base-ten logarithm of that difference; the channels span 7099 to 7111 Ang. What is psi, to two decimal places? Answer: 1.39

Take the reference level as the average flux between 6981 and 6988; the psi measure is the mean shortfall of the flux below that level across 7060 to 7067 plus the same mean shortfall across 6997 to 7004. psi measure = -1.3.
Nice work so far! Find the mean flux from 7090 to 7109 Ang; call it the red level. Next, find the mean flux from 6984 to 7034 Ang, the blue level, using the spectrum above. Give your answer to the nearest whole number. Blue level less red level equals 1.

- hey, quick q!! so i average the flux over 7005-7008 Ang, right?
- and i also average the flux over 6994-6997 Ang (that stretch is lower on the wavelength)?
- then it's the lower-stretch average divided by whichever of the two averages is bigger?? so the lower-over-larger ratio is 0.98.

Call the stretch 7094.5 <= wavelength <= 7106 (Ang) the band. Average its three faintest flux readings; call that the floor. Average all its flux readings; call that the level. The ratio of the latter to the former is 1.01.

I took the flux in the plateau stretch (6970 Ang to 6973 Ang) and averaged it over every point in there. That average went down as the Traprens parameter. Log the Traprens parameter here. 23.5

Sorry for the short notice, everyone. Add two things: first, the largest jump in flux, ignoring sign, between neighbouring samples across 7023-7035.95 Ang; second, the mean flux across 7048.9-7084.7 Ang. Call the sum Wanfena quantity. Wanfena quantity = 25.6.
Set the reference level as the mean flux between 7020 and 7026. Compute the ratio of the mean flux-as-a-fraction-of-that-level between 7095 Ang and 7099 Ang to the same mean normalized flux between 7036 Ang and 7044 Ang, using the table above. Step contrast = 0.90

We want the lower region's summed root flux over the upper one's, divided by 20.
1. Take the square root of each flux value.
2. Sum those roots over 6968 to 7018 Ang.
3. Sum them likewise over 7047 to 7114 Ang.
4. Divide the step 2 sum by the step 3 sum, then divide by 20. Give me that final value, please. 0.038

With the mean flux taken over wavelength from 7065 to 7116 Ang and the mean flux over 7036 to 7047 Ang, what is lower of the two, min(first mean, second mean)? 24.7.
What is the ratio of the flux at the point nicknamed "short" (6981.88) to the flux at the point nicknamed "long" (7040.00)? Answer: 0.94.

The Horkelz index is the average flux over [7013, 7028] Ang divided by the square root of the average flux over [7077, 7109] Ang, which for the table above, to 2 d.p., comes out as 5.20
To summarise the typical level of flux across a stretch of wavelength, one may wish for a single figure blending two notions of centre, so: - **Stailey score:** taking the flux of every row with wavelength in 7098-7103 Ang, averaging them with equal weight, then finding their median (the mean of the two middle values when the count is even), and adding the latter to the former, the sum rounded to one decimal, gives 48.6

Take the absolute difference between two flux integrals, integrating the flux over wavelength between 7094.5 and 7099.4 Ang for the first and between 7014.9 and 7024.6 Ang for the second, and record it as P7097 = 130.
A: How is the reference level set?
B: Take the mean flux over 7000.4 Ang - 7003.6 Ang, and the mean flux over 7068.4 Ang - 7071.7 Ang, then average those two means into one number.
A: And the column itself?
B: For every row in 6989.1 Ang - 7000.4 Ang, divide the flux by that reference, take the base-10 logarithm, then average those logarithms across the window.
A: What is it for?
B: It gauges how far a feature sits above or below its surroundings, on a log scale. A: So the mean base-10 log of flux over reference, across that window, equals -0.013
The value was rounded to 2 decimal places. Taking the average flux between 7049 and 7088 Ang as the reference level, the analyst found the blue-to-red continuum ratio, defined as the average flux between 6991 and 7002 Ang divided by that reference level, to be 0.99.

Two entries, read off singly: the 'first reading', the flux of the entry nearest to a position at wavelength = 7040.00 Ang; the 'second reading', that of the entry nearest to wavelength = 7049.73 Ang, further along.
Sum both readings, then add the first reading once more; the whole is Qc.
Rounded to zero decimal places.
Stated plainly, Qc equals 79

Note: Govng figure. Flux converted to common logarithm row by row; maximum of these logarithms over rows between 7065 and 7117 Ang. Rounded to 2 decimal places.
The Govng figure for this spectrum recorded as 1.41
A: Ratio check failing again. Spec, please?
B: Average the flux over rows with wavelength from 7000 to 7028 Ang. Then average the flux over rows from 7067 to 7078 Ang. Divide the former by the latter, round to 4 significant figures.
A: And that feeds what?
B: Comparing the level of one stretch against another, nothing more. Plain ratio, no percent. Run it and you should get 1.019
